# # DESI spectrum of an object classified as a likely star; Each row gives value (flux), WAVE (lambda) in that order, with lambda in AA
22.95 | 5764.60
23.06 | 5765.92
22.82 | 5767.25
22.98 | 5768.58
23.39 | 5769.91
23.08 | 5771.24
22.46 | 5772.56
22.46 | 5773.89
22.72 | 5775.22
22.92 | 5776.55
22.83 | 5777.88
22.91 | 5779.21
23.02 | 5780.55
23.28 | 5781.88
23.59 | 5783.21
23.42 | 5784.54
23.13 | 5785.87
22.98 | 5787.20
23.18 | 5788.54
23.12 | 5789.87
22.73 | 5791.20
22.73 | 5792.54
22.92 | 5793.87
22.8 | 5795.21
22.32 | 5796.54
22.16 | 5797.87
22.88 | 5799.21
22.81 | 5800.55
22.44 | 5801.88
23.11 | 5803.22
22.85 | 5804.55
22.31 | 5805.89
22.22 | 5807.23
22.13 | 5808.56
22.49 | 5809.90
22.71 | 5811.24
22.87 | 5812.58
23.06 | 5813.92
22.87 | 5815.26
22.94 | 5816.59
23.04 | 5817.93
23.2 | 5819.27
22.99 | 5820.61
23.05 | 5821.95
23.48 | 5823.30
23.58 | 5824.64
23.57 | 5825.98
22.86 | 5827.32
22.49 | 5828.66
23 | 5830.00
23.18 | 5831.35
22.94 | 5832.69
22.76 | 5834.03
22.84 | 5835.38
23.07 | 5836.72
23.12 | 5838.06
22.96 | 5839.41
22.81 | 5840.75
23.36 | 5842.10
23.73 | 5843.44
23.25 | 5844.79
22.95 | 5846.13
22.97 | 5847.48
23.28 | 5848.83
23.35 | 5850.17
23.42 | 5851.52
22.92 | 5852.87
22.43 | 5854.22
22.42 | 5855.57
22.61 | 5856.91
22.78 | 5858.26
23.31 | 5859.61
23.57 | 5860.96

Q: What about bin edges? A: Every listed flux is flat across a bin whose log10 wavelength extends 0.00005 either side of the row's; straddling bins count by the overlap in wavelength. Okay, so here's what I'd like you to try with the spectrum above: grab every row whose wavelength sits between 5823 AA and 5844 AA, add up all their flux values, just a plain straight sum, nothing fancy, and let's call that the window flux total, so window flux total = 370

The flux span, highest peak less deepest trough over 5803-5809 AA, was 0.98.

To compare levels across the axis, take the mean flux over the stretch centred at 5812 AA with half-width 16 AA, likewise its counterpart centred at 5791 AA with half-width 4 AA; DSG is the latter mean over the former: 1.00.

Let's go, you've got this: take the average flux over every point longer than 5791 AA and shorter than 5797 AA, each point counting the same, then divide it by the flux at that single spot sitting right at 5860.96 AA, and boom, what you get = 0.963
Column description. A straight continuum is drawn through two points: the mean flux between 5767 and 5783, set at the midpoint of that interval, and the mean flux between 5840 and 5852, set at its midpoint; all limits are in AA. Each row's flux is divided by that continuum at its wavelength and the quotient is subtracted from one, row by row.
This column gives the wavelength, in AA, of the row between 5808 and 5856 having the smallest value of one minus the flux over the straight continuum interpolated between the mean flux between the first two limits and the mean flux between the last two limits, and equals 5843.44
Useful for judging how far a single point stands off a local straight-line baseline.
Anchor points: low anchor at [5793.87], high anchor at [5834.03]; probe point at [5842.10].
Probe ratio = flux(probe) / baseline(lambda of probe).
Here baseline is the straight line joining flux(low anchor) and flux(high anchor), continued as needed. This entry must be 1.03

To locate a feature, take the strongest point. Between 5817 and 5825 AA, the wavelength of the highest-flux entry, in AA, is 5824.64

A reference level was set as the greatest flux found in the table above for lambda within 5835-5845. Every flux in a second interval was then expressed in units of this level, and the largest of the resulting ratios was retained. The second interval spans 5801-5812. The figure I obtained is 0.974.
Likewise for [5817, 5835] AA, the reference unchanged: 0.994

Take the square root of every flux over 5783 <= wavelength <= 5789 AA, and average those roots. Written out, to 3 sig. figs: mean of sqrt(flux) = 4.82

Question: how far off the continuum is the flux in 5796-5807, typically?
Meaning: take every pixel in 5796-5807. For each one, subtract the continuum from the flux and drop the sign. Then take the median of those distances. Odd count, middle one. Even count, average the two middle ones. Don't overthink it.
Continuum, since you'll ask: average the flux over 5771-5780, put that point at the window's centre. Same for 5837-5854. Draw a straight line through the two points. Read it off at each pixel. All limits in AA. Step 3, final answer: 0.331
